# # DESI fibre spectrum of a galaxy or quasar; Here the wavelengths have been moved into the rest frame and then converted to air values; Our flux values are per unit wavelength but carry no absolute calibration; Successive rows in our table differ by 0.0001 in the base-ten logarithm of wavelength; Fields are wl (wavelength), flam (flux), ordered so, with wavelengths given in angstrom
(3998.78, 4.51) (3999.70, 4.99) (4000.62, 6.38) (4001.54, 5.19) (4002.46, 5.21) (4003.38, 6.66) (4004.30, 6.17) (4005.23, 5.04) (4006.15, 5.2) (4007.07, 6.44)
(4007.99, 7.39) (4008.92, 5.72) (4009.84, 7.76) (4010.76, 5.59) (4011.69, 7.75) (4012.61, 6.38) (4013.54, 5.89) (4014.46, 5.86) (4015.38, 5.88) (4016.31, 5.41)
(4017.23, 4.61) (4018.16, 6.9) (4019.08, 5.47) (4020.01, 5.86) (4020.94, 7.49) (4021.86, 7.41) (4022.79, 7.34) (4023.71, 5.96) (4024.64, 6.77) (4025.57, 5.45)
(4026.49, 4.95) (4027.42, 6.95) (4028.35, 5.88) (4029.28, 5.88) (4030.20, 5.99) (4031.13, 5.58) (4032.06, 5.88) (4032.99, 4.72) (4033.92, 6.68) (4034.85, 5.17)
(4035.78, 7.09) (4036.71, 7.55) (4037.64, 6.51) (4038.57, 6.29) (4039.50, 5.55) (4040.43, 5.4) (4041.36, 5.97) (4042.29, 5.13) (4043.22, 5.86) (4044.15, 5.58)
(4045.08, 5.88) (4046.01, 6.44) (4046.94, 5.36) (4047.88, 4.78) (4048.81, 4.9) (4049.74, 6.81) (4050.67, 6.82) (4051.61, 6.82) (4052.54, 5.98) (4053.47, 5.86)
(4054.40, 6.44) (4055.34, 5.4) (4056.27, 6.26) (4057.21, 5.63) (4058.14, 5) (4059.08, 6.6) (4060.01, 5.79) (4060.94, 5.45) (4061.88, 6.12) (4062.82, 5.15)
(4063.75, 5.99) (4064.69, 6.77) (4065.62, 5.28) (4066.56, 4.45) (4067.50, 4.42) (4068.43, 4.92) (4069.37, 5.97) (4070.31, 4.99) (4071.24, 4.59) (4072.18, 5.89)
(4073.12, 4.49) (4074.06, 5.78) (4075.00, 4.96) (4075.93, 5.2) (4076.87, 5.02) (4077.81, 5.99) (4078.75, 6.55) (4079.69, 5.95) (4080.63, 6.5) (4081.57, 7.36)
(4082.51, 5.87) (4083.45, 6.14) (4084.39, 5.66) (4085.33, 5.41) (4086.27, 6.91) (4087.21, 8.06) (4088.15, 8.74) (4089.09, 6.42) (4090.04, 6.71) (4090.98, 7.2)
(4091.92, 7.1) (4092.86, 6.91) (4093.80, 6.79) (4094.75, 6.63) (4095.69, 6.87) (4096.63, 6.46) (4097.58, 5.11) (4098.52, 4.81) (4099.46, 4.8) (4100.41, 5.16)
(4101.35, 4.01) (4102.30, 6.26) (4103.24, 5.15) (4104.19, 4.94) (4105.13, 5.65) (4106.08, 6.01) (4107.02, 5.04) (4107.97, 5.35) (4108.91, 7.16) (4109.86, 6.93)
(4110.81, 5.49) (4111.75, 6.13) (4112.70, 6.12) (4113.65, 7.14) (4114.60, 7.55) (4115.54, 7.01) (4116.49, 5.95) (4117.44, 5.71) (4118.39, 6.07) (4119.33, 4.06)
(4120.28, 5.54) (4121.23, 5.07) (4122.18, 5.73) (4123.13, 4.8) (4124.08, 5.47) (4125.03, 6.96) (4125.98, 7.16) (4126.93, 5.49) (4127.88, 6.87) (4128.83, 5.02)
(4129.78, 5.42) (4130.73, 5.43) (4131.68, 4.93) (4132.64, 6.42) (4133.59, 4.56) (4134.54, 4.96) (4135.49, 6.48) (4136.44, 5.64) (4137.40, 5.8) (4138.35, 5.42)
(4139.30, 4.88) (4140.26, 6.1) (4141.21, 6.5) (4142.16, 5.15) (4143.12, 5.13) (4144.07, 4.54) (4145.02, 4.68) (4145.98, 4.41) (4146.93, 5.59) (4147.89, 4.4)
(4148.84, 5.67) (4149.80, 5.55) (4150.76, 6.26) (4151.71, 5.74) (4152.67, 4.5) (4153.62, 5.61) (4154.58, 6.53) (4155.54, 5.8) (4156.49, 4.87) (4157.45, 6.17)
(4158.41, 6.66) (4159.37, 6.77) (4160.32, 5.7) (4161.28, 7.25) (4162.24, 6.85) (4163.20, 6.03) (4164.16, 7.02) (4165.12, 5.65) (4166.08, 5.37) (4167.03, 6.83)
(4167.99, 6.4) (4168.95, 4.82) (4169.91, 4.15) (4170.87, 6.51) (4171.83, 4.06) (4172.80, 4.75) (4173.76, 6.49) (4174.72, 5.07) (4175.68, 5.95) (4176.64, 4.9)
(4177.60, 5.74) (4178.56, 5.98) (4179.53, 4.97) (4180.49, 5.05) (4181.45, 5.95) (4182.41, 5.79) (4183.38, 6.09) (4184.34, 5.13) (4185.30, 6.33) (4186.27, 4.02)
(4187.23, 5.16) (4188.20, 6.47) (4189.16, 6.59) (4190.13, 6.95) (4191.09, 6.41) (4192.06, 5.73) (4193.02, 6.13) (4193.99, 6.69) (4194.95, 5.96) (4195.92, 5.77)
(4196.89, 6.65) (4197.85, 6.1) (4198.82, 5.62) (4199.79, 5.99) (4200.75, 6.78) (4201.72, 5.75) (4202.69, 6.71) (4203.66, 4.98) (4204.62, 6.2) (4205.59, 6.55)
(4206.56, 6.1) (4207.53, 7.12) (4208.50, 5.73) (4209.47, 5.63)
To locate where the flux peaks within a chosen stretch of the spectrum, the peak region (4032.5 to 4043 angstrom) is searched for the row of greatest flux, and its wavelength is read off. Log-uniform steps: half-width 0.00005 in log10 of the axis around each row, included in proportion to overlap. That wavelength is 4036.71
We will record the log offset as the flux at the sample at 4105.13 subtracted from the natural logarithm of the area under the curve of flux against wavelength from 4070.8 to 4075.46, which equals -2.5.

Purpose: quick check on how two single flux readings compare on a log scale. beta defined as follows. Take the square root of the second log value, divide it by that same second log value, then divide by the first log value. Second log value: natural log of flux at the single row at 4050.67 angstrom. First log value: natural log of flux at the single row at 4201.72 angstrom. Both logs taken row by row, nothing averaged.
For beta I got 0.41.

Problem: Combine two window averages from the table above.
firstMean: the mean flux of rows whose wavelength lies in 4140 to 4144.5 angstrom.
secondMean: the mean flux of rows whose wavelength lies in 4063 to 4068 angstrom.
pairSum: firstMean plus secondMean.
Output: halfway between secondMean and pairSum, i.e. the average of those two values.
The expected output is 8.1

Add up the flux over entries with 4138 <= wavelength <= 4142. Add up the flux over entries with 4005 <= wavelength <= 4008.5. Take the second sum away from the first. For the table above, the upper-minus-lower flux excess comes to -1.2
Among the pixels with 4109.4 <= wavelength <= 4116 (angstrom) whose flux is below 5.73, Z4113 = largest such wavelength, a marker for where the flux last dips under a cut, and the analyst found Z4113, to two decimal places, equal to 4110.81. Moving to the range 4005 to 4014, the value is 4010.76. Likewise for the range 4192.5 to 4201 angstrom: 4198.82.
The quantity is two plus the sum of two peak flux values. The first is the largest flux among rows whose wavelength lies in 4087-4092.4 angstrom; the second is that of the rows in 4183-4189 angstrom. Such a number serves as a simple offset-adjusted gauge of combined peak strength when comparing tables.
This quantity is 17.2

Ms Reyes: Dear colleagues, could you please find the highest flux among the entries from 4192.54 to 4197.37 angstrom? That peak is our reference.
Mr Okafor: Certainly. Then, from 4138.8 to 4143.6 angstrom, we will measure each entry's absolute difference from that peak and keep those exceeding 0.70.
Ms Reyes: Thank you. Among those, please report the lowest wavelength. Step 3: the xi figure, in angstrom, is 4139.30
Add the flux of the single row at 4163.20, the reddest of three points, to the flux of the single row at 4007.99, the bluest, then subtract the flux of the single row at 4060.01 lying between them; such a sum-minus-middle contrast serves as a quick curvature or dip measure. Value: 7.6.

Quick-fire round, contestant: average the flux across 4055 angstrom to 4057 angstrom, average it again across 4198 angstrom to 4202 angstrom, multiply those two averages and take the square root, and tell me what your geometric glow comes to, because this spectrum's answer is 5.9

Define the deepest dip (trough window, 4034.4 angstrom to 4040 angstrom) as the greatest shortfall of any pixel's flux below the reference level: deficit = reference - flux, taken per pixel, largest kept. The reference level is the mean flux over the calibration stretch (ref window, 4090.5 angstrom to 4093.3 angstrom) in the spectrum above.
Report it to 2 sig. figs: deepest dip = 1.9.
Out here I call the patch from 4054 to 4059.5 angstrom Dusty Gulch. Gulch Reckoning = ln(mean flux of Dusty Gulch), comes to 1.77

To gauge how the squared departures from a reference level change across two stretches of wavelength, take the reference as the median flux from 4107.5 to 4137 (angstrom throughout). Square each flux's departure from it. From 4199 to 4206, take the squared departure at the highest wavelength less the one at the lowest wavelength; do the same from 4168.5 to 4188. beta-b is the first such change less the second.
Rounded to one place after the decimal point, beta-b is 1.1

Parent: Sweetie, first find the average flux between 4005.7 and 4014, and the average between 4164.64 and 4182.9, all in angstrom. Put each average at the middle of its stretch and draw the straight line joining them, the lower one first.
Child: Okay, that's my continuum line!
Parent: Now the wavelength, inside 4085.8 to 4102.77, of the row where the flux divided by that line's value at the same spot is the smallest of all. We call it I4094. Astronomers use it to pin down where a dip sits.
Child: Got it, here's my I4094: 4101.35 angstrom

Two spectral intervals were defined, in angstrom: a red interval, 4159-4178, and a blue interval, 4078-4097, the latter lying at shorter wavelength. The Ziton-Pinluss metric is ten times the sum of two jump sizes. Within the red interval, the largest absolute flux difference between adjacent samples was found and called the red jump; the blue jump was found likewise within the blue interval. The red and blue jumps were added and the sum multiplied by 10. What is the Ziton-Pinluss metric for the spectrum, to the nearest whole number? 48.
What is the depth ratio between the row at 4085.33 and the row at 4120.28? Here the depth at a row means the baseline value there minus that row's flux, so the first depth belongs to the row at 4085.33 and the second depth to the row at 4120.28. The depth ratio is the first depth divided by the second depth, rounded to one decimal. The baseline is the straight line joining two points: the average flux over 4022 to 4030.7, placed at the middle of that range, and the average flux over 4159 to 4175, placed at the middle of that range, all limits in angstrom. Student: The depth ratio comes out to 1.5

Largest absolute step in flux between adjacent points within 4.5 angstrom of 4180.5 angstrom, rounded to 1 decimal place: 1.0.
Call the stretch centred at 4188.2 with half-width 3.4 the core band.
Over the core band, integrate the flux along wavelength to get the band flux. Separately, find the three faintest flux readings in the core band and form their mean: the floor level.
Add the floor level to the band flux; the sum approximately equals 46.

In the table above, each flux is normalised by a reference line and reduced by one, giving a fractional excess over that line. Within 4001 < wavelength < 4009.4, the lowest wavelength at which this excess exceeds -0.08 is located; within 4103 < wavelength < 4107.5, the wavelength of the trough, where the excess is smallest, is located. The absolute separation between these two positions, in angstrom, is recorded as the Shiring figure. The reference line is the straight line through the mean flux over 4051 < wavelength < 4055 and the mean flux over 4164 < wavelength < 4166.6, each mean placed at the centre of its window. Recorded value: 100.8 angstrom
